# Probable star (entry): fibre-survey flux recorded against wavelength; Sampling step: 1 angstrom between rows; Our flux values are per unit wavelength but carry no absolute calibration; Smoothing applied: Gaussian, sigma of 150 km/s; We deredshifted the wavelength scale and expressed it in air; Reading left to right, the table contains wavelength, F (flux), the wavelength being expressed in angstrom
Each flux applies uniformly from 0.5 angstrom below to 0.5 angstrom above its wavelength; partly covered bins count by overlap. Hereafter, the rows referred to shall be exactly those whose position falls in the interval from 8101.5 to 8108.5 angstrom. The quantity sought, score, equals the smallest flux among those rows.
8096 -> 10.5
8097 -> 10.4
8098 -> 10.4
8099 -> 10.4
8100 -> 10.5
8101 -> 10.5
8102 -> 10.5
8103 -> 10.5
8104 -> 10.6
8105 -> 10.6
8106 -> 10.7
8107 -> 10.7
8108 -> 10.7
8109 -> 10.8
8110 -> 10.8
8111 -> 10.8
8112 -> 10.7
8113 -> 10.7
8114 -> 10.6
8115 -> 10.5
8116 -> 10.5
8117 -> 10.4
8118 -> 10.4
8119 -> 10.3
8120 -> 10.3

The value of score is 10.5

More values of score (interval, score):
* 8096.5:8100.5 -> 10.4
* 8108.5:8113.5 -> 10.7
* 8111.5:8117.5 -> 10.4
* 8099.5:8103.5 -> 10.5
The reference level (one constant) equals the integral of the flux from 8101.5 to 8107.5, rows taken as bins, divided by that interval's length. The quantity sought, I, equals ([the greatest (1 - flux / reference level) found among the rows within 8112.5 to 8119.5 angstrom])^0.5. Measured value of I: 0.17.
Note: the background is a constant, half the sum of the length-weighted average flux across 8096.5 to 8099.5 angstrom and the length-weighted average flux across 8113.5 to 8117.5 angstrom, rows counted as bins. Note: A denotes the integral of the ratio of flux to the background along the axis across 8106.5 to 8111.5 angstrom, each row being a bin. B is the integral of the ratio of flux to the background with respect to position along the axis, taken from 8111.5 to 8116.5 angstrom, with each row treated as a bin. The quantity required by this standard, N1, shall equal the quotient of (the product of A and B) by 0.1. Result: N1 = 261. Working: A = 5.1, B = 5.1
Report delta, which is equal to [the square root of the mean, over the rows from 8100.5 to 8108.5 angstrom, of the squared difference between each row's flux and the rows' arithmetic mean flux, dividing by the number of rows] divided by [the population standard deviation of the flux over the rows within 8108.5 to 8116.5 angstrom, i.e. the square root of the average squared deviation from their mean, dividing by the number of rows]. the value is 0.72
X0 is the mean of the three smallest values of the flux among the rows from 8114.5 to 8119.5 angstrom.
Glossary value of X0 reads 10.4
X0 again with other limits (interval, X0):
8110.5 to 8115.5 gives 10.6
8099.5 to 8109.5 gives 10.5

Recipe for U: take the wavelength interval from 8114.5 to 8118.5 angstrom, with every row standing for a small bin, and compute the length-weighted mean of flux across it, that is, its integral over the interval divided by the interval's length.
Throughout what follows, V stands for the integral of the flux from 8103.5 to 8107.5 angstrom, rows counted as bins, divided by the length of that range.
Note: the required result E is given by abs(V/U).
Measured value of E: 1.02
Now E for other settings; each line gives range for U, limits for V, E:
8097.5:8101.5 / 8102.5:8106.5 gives 1.01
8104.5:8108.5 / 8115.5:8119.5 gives 0.97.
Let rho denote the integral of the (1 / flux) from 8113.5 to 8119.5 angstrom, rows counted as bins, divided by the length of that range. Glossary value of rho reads 0.0957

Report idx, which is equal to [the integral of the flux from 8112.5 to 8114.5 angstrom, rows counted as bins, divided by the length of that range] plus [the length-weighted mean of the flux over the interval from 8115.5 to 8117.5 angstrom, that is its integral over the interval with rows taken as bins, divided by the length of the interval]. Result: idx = 21.1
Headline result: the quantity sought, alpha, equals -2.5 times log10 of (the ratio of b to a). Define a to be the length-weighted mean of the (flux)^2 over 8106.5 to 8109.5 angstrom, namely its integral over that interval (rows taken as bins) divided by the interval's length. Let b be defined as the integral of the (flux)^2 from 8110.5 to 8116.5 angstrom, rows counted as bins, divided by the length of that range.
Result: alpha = 0.02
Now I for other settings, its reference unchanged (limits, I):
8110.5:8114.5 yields 0.00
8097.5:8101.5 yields 0.14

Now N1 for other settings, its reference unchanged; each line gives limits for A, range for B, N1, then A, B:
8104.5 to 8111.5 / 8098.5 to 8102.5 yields 288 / 7.2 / 4.0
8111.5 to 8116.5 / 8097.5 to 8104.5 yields 356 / 5.1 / 7.0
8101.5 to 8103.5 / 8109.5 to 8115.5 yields 123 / 2.0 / 6.1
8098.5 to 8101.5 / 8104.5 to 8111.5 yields 216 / 3.0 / 7.2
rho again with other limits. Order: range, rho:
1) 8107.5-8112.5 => 0.0929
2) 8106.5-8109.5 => 0.0932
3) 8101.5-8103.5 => 0.0952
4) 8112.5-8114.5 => 0.0939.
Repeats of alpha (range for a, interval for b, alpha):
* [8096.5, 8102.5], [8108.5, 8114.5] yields -0.06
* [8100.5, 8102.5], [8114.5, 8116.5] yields 0.00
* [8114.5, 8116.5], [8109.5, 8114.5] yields -0.05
